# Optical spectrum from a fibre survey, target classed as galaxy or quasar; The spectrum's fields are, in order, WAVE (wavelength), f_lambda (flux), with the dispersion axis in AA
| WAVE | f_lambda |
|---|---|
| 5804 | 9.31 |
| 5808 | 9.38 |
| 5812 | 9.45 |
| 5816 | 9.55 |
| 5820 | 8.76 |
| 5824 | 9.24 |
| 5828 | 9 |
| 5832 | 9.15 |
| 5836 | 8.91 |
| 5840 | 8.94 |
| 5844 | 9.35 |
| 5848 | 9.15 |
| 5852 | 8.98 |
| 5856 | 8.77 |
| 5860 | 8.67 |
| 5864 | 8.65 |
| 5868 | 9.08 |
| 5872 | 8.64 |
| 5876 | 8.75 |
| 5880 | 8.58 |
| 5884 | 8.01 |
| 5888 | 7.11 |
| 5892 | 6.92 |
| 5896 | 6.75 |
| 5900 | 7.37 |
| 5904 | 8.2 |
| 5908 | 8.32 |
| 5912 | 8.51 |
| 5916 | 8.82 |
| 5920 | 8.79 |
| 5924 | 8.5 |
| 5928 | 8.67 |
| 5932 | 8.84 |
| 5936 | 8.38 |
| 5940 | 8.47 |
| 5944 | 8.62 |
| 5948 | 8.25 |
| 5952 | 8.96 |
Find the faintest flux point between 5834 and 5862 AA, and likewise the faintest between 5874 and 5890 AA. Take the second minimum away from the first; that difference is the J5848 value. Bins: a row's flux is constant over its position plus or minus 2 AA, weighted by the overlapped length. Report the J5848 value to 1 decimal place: 1.6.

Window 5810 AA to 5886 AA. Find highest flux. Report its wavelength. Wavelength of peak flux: 5816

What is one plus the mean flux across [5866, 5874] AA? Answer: 9.9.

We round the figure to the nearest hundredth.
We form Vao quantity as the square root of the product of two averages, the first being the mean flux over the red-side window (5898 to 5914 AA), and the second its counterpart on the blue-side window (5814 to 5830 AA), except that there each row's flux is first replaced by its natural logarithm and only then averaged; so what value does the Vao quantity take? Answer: 4.23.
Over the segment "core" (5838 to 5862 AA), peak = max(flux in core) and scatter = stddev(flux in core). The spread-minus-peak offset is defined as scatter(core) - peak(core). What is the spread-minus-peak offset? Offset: -9.1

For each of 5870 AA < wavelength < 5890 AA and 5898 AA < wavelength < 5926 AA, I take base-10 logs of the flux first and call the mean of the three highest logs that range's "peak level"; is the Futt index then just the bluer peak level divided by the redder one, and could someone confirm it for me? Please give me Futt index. 1.00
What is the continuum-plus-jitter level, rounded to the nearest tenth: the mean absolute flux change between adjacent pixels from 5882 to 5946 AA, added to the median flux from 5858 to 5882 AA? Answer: 9.0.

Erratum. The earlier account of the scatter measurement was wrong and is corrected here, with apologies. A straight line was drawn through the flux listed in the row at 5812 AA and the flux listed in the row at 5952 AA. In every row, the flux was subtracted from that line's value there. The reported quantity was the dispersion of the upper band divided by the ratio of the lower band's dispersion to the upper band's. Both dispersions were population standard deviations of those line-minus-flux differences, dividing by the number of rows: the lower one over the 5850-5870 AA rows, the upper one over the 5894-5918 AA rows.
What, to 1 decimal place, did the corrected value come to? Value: 3.1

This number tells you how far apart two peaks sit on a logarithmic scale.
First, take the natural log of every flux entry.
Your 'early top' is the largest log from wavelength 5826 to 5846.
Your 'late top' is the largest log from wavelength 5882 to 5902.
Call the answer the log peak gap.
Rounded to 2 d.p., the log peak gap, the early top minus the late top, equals 0.15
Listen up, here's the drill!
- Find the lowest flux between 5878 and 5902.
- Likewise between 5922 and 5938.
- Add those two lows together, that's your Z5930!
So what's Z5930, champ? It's 15.1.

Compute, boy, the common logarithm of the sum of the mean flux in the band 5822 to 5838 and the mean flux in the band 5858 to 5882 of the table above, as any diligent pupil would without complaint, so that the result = 1.25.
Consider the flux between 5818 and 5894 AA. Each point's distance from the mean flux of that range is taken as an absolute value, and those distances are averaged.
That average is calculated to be 0.43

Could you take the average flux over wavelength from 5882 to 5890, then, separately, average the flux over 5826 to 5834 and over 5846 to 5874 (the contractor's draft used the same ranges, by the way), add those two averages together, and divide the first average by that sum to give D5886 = 0.42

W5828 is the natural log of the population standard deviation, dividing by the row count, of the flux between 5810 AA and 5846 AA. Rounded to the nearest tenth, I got -1.4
